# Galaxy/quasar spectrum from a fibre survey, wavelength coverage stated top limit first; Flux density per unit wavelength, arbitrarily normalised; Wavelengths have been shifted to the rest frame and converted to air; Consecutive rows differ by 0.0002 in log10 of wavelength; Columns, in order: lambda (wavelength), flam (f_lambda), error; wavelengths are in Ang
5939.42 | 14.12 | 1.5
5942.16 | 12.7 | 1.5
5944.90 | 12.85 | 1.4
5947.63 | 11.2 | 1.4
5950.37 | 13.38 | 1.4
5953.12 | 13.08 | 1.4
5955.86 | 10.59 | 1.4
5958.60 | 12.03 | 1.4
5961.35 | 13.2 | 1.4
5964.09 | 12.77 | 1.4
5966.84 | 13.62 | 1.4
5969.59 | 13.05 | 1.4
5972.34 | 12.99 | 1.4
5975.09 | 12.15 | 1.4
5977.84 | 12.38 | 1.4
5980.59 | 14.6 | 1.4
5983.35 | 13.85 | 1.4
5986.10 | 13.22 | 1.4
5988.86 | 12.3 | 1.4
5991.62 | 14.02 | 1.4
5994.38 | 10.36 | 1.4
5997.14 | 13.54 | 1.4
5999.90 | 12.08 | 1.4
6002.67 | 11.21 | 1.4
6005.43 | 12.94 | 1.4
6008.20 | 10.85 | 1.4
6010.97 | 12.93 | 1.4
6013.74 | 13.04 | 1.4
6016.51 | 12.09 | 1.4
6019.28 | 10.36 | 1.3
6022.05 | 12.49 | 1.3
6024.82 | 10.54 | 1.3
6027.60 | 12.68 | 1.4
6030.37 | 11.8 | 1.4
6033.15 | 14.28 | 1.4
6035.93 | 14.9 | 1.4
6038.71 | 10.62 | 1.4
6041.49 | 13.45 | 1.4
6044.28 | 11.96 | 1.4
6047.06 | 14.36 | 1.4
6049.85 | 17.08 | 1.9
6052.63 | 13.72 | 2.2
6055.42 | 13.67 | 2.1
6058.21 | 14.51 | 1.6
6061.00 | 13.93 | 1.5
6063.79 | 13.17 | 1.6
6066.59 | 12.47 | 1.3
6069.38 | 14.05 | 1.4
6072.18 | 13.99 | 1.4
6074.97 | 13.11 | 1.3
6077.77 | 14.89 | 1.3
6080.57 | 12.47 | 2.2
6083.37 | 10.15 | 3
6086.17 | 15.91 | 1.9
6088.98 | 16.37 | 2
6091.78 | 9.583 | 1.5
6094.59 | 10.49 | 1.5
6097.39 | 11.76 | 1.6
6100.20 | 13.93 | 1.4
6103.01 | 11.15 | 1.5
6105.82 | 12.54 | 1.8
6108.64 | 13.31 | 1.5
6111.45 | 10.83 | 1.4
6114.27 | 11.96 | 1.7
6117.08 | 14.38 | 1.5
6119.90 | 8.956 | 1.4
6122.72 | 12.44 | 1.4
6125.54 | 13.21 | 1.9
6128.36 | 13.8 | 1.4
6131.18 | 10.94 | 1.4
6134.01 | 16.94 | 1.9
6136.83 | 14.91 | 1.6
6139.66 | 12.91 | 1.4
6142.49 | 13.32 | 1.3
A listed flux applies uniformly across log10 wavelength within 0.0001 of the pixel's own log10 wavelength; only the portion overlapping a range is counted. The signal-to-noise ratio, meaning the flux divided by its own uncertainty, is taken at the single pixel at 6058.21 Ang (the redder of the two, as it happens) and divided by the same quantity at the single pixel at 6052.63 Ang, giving 1.5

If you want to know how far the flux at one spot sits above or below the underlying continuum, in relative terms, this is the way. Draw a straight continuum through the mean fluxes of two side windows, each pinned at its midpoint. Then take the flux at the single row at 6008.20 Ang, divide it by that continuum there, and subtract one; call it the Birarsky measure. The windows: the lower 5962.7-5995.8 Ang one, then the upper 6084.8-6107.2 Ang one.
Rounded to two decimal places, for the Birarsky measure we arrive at -0.16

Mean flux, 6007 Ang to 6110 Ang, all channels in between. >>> 12.9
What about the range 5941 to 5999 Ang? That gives 12.8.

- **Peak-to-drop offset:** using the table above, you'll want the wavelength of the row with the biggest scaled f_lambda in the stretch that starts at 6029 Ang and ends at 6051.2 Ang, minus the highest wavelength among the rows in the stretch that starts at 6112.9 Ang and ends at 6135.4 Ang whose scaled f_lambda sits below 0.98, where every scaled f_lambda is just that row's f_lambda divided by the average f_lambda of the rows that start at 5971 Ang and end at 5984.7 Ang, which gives -81.3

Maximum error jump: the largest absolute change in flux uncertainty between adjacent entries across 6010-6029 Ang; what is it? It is 0.1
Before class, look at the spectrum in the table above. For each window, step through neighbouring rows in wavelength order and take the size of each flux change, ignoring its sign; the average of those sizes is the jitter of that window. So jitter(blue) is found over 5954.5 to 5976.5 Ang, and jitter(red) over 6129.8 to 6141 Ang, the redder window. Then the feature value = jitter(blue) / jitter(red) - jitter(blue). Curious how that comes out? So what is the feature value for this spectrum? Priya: -0.54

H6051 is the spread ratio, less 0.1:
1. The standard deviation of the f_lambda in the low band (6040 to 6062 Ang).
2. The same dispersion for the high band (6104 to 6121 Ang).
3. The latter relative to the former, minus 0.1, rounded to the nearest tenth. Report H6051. 1.2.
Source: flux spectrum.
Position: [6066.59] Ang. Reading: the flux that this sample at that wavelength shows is 12.47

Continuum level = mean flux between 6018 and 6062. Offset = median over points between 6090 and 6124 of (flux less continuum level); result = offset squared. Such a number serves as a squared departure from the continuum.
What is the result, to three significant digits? 1.66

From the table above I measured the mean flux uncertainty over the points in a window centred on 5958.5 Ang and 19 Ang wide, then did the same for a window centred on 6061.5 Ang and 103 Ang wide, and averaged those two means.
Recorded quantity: 1.49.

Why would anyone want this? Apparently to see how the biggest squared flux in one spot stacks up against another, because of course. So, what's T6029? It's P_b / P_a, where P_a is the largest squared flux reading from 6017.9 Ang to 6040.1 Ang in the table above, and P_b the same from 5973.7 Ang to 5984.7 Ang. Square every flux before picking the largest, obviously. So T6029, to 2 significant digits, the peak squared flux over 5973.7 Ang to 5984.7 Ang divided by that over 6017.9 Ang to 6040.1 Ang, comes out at 0.96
